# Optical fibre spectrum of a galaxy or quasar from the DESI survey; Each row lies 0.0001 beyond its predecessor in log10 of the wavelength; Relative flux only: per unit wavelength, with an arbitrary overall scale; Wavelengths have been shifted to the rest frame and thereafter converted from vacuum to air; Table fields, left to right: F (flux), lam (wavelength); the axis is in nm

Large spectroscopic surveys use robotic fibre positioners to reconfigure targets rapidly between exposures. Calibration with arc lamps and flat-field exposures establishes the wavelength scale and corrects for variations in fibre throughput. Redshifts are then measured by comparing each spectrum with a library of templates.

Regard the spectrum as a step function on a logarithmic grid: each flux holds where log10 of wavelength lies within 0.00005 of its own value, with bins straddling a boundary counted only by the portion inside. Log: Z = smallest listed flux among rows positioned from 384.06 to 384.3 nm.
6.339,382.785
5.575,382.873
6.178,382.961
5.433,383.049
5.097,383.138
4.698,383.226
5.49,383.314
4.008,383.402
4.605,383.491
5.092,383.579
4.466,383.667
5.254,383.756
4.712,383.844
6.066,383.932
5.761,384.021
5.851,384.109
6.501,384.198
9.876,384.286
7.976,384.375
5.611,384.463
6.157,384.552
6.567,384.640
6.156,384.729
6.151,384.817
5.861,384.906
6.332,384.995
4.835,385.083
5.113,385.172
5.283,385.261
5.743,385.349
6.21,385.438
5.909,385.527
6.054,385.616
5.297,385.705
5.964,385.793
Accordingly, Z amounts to 5.851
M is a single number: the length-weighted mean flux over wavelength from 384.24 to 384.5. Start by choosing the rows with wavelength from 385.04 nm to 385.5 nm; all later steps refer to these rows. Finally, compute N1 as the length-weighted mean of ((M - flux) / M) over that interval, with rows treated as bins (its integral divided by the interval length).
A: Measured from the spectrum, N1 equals 0.31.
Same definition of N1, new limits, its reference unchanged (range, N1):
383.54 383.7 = 0.39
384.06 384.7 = 0.12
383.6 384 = 0.35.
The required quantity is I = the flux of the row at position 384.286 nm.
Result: 9.876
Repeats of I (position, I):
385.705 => 5.297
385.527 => 5.909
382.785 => 6.339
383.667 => 4.466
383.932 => 6.066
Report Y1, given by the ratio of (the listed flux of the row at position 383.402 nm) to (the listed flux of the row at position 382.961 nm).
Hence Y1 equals 0.6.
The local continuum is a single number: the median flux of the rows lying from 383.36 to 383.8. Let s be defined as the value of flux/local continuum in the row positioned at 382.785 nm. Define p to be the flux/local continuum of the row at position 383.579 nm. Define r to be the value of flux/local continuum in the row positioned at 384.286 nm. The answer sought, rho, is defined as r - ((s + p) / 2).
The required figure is 0.90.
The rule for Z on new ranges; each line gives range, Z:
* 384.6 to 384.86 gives 6.151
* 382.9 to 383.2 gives 5.097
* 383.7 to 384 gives 4.712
